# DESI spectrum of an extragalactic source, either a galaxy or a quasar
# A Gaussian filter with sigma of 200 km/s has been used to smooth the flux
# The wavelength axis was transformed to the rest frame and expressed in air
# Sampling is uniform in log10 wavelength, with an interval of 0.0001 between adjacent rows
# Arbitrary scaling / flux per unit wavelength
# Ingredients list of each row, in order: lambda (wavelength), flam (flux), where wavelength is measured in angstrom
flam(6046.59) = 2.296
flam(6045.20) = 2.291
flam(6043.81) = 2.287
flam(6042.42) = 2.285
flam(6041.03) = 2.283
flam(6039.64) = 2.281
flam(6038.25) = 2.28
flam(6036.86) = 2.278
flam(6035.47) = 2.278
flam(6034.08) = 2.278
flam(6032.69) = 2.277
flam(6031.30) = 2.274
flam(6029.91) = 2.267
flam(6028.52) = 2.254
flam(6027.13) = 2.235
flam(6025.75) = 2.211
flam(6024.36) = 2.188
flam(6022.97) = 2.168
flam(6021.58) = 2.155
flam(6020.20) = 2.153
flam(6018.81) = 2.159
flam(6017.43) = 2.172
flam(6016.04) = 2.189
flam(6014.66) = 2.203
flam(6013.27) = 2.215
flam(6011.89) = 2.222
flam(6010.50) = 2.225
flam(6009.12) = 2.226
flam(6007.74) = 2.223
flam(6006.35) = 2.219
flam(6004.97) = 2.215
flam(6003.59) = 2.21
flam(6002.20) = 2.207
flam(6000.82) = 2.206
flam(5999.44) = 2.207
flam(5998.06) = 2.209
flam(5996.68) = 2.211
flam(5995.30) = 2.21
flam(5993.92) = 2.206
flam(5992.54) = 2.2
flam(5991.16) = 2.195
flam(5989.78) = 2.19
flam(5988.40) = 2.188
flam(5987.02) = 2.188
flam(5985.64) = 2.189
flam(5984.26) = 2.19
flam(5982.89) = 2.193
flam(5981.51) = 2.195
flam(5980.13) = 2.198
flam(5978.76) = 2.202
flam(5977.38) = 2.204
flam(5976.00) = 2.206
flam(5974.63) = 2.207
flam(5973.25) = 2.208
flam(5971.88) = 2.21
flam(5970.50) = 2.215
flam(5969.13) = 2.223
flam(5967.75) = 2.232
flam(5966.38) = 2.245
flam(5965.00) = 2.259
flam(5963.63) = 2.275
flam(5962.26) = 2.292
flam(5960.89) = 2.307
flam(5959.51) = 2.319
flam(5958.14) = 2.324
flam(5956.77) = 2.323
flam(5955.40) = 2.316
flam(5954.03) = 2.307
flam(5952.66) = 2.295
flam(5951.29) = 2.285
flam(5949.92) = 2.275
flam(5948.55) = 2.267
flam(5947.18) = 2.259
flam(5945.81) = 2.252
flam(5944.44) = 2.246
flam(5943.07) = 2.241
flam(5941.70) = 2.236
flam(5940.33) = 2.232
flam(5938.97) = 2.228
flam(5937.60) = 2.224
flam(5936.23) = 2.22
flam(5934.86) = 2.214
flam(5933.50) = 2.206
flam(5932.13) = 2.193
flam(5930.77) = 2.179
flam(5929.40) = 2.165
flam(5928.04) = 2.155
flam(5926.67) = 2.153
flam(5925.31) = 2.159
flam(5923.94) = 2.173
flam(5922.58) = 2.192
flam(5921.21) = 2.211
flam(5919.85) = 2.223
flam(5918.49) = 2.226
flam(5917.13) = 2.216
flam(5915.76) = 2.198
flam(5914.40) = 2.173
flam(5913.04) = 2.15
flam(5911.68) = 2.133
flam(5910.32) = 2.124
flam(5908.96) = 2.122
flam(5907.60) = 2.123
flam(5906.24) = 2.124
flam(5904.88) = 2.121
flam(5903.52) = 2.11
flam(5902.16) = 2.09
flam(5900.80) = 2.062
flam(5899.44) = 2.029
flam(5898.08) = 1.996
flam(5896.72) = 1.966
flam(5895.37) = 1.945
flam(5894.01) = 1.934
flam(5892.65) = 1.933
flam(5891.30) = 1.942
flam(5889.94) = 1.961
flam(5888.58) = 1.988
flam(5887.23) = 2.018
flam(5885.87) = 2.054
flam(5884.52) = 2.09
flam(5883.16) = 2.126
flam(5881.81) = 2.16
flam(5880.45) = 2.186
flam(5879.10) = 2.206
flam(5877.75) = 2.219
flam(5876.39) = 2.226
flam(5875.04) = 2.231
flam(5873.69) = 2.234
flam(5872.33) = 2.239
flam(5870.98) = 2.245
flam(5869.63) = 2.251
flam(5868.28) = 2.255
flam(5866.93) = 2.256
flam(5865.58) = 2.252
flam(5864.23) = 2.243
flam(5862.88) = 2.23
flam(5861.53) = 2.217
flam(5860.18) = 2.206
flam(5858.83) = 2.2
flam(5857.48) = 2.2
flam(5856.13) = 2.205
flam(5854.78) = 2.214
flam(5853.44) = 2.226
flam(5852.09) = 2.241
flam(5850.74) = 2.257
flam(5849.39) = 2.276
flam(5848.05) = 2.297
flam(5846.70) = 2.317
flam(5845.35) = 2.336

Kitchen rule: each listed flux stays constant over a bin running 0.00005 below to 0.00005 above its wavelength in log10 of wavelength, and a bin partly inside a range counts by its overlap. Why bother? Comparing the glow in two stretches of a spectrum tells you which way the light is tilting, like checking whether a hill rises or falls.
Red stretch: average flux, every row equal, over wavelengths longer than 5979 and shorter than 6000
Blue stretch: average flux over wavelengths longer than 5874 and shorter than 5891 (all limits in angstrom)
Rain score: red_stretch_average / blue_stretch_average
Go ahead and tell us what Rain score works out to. 1.04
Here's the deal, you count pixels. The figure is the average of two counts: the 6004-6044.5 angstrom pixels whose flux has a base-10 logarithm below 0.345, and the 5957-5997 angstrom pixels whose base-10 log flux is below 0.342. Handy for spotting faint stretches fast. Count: 8.5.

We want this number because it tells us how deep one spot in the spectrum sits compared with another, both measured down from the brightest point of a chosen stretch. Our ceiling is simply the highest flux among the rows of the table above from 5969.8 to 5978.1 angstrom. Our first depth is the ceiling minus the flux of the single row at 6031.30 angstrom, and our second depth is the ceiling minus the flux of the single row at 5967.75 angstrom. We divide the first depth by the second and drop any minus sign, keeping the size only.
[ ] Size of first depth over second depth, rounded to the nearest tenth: 3.5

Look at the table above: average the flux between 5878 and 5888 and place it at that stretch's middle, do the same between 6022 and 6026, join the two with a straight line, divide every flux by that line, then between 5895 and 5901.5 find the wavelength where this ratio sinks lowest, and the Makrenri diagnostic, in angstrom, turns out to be 5895.37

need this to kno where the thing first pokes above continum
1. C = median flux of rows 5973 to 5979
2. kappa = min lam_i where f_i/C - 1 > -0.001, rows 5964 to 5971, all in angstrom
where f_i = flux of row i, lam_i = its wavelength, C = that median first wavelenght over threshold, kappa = 5965.00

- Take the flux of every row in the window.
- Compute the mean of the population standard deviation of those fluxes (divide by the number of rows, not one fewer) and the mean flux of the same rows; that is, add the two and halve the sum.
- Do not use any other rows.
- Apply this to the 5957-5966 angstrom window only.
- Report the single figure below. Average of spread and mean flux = 1.16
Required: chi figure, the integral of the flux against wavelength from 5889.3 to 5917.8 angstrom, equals 59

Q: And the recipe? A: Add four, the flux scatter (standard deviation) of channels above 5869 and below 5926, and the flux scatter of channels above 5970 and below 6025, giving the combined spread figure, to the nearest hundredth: 4.12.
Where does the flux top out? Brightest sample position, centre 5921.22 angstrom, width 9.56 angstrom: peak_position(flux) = 5918.49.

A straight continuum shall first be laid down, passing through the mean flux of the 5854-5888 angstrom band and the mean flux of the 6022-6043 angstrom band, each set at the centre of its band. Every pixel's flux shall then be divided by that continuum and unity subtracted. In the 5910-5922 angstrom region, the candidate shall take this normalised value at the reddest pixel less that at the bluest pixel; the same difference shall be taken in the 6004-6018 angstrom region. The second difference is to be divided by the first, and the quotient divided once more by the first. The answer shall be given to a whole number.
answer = -15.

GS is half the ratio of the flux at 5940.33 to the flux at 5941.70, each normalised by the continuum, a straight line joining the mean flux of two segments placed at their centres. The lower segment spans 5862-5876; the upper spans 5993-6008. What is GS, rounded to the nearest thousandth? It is 0.499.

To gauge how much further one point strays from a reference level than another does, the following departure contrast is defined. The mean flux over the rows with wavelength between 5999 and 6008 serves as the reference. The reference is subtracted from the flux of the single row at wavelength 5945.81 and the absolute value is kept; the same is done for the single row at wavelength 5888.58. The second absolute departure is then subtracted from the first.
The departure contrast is -0.18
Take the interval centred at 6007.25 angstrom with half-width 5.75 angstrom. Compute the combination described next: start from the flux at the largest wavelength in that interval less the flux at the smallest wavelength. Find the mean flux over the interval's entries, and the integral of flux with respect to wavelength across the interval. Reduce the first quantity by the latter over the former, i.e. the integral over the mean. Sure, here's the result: -11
